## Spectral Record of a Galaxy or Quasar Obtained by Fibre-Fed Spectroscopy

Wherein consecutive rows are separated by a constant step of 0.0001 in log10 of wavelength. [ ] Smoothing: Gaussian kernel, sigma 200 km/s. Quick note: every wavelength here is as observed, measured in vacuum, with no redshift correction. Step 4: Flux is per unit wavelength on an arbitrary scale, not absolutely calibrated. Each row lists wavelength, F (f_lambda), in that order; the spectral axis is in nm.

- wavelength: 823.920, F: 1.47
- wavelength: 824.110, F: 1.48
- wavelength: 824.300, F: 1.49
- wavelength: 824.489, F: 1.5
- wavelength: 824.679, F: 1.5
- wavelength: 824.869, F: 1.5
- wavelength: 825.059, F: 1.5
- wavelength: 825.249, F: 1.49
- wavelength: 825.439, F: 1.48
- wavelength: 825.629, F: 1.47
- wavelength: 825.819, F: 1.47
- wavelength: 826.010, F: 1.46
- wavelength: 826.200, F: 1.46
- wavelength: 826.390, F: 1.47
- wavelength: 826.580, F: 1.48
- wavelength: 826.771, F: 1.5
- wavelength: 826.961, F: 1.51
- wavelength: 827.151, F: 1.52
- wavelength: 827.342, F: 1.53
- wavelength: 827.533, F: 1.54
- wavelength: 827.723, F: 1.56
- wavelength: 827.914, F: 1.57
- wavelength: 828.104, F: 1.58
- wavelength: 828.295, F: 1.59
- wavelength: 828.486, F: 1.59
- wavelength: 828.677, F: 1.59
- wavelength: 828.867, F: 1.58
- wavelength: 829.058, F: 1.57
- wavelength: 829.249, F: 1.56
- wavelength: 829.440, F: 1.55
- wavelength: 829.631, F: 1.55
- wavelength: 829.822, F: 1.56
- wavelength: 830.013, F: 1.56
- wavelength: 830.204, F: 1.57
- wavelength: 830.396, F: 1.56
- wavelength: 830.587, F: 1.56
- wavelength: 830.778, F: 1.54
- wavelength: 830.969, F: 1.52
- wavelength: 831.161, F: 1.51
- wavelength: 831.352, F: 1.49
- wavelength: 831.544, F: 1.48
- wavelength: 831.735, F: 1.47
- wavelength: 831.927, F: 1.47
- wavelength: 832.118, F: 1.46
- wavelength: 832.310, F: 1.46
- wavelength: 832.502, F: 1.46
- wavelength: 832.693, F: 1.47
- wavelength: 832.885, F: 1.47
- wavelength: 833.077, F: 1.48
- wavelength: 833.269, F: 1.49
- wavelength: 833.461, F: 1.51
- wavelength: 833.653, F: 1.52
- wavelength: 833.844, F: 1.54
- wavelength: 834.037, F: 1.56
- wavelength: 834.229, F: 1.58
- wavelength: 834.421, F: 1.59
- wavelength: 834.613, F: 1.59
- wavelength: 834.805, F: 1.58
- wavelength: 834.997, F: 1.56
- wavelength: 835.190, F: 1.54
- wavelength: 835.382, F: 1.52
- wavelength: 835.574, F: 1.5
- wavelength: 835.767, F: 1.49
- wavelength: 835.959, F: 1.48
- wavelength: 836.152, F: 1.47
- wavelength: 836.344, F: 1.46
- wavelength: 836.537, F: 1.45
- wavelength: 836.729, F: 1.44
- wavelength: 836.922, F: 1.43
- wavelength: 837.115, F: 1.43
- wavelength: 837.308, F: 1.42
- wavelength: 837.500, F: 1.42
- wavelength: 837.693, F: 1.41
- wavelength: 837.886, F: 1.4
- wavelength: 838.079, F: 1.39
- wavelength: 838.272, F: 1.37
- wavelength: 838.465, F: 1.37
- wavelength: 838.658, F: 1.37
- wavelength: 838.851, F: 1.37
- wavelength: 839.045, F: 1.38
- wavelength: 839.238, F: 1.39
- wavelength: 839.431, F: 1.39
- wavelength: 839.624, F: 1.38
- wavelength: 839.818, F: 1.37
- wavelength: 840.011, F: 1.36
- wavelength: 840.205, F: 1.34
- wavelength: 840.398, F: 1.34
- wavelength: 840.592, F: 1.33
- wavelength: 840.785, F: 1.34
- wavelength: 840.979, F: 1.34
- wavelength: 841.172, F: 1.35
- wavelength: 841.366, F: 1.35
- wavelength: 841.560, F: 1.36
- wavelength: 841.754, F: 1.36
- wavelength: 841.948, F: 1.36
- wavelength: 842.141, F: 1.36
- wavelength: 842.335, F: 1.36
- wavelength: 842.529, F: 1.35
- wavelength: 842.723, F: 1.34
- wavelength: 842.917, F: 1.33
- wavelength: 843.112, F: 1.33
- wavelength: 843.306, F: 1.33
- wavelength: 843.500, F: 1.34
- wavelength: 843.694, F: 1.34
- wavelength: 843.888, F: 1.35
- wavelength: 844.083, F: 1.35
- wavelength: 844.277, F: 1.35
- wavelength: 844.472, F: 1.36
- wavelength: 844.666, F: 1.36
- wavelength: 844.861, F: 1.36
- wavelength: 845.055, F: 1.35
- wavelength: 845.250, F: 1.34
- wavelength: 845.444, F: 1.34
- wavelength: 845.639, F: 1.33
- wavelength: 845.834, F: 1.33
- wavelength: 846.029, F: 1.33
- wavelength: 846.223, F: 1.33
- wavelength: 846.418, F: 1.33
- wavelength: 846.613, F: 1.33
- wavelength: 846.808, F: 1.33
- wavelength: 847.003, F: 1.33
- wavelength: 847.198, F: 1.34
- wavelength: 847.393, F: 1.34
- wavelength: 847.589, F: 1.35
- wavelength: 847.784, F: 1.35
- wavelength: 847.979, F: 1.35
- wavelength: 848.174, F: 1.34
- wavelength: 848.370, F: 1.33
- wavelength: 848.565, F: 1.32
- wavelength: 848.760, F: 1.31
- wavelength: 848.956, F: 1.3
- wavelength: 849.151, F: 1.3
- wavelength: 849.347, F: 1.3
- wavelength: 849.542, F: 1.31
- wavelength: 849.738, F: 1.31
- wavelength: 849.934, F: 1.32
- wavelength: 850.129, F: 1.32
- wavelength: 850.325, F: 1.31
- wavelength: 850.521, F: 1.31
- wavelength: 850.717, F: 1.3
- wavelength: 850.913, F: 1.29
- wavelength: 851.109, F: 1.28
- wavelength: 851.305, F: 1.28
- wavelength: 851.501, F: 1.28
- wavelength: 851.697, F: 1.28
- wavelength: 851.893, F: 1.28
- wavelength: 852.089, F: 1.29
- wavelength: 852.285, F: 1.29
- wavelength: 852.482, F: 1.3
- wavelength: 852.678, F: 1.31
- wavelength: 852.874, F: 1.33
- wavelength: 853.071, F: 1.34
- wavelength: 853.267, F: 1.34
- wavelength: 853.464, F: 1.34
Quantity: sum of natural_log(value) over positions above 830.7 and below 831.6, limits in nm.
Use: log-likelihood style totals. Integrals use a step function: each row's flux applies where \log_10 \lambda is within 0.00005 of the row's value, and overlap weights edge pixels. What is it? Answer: 2.1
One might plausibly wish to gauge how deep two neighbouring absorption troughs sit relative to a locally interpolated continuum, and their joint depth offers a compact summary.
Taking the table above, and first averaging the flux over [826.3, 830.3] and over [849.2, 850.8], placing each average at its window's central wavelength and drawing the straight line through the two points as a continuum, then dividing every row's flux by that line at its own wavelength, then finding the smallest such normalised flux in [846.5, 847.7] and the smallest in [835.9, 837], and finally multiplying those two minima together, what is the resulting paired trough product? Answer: 0.971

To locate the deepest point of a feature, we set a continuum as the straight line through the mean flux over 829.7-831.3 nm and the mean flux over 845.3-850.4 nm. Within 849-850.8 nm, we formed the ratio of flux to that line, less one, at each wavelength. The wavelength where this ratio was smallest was 849.151 nm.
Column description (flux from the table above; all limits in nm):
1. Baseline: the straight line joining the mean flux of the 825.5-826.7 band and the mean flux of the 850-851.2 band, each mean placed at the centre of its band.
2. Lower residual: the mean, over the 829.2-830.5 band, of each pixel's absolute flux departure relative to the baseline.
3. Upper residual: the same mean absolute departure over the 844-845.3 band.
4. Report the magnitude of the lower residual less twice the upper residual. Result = 0.094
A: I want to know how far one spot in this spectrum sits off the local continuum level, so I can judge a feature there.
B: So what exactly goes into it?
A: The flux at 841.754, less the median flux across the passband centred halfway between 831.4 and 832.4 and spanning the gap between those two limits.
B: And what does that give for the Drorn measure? -0.110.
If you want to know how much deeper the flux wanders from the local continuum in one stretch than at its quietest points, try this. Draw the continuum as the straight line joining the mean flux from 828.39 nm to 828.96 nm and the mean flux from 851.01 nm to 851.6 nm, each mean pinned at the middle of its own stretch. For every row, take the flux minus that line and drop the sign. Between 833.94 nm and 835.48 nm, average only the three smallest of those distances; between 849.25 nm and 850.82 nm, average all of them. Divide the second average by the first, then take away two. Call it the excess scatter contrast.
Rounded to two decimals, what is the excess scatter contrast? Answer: -1.61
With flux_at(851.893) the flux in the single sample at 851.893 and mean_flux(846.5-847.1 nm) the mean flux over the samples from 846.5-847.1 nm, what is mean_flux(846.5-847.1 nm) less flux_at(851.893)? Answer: 0.050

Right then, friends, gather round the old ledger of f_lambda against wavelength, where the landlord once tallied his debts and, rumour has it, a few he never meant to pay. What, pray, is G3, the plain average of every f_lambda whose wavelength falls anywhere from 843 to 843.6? 1.33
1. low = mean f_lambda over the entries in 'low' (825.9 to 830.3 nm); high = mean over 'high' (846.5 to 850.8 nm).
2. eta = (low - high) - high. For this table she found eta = -1.10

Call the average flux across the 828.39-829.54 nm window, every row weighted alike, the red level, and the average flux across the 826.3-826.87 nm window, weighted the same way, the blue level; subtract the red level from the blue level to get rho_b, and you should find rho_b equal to -0.090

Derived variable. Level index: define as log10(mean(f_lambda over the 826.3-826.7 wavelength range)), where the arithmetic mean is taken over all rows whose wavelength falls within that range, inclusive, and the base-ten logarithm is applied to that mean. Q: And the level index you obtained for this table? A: 0.169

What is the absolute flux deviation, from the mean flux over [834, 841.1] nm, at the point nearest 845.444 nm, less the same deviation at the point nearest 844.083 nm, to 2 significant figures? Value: 0.010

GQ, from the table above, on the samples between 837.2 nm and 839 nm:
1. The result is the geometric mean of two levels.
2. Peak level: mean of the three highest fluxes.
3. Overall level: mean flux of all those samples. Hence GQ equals 1.40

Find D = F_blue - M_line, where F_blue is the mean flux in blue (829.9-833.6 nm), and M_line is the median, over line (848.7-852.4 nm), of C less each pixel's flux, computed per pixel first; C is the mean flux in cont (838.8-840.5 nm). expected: 1.43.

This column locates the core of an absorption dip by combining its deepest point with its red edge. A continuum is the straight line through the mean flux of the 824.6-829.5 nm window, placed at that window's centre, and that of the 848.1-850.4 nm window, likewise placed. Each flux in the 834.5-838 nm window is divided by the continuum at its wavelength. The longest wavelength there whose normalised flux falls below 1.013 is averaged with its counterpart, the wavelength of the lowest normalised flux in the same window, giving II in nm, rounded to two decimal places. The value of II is 837.89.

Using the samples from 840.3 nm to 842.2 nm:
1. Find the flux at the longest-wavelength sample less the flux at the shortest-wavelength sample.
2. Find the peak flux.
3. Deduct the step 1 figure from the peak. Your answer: 1.3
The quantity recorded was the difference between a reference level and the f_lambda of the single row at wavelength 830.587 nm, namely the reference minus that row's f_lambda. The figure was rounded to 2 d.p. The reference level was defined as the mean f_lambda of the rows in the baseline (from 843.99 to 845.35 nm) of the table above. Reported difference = -0.21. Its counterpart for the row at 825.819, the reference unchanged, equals -0.12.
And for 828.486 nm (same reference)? -0.24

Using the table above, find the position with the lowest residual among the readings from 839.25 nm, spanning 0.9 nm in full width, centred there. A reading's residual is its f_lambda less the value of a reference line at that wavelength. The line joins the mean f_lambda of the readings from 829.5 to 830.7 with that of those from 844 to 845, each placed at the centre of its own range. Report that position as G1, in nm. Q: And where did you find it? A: 838.851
